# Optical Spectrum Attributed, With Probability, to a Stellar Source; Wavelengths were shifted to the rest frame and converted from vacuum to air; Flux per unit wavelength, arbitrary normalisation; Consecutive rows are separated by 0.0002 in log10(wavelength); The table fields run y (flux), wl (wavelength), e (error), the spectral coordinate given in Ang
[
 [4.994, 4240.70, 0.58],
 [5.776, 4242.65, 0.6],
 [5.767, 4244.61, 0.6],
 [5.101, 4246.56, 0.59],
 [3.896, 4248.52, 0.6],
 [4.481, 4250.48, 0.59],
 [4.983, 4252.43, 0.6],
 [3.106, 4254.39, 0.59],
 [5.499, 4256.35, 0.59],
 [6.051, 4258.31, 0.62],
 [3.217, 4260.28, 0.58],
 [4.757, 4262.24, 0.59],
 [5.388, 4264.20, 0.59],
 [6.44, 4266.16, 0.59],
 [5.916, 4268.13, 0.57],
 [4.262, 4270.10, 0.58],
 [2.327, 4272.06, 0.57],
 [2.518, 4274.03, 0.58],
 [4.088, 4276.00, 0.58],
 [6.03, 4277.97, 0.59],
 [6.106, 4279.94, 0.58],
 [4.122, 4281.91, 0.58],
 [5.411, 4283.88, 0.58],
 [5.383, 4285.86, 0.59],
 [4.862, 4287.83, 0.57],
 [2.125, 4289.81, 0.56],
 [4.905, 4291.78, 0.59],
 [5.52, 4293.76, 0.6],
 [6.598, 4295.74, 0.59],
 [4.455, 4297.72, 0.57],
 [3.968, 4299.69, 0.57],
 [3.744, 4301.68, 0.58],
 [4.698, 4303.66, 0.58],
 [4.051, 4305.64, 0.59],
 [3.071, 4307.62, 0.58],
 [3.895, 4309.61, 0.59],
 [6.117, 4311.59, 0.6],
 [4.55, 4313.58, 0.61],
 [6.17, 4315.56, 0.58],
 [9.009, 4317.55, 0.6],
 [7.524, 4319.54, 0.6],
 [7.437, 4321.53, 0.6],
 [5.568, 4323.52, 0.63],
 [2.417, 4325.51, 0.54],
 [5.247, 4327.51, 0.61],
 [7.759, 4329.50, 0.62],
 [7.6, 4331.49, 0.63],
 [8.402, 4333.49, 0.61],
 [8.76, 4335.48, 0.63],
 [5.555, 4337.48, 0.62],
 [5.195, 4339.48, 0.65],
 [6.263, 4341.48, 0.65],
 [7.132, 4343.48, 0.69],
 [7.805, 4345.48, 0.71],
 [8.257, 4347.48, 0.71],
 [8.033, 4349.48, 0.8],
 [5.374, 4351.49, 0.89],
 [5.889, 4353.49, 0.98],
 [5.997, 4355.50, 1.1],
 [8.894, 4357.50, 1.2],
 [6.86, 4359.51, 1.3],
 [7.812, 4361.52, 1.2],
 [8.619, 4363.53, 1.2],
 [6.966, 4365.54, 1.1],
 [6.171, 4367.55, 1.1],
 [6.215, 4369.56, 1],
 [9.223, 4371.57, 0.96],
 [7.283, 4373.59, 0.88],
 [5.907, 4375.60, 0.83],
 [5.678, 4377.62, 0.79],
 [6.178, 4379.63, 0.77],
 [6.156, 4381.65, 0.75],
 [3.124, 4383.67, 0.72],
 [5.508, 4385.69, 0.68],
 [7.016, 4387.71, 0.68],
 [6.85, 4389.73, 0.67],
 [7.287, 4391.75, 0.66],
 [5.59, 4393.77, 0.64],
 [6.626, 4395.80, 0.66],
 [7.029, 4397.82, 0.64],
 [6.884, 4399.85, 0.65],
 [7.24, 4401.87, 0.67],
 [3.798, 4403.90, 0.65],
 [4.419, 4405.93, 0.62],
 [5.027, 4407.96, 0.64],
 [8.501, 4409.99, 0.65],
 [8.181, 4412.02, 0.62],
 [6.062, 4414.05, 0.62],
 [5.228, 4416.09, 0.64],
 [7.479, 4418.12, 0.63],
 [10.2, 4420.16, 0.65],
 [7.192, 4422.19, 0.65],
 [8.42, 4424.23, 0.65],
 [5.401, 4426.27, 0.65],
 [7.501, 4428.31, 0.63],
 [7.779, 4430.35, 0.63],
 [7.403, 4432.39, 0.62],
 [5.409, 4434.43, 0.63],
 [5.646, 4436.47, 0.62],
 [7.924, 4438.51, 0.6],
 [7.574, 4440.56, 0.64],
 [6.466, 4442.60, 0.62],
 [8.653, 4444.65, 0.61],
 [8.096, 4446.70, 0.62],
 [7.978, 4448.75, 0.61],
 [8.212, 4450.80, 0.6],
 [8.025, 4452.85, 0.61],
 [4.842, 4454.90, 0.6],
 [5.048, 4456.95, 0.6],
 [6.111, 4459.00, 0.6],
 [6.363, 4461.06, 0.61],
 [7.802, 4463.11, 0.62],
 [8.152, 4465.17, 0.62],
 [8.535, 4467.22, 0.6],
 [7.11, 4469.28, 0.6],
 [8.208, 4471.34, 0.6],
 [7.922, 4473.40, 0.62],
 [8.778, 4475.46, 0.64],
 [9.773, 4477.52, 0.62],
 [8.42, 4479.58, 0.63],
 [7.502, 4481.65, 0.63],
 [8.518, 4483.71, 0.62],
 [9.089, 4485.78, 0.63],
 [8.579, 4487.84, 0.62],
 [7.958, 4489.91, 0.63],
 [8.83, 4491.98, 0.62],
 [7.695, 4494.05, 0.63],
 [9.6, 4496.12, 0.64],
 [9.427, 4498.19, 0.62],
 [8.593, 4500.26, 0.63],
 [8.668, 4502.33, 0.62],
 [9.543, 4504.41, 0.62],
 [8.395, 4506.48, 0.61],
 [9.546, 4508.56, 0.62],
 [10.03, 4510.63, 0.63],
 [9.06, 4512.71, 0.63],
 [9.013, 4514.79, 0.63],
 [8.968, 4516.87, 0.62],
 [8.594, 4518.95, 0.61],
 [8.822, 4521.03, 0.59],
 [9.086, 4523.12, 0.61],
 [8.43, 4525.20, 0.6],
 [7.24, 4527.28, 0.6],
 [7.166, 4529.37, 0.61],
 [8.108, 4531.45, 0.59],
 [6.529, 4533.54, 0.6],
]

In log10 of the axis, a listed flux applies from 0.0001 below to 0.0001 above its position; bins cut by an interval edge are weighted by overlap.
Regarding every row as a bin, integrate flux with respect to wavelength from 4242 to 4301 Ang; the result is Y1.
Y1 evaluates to 281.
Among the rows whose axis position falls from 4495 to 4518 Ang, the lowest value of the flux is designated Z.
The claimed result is 8.395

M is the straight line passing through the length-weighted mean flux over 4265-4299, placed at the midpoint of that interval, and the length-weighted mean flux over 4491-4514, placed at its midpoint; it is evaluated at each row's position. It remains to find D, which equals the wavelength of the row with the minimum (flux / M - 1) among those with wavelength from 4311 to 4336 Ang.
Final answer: 4325.51 Ang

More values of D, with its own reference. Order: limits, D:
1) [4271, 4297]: 4289.81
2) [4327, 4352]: 4351.49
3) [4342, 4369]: 4351.49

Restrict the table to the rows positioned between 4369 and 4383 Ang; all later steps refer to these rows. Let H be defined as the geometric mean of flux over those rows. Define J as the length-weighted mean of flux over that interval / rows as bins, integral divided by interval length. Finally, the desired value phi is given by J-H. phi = 0.01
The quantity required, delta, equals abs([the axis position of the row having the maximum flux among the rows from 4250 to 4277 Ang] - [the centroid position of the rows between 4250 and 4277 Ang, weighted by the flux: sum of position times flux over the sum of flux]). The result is 3.5 Ang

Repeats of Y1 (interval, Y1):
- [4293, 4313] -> 92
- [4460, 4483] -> 185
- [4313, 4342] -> 189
